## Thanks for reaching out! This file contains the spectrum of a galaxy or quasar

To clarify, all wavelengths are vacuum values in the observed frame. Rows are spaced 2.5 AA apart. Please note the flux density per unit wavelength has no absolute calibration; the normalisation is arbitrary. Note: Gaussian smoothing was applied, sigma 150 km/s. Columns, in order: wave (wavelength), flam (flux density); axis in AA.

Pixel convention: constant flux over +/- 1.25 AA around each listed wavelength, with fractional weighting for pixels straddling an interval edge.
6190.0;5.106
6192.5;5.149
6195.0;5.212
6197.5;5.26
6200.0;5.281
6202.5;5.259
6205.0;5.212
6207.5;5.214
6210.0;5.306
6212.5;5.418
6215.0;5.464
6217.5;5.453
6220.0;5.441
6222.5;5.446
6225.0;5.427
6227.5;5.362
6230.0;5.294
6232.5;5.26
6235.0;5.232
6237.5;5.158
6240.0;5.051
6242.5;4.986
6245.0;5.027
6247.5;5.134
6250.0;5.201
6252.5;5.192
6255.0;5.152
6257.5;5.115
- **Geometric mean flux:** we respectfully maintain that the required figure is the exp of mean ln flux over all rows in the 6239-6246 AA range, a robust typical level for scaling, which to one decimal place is 5.0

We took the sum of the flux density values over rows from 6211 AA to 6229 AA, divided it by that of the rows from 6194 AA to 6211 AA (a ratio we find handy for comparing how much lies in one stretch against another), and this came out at 1.03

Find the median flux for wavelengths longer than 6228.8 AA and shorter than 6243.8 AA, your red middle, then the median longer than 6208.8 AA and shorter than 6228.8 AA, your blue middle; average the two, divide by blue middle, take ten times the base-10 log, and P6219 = -0.10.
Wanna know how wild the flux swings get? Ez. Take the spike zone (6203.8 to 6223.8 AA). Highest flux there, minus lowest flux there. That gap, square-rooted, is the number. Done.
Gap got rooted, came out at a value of 0.50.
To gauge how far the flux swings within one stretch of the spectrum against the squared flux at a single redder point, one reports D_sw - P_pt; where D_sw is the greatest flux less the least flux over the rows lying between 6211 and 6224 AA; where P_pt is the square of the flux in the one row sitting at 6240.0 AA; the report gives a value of -25.5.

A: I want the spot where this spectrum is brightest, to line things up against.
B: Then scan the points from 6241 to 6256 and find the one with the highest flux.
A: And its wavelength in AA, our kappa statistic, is 6250.0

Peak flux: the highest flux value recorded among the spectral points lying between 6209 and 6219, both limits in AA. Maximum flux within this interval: 5.464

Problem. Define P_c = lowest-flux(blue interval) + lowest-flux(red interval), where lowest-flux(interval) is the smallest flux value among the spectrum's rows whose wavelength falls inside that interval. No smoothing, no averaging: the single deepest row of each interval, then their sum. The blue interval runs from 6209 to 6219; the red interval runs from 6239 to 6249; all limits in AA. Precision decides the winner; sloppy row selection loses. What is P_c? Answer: 10.3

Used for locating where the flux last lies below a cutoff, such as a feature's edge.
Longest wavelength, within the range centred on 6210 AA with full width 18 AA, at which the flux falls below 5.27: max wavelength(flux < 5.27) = 6207.5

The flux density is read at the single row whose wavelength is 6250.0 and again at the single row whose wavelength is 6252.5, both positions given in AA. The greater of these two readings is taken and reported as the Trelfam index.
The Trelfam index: 5.20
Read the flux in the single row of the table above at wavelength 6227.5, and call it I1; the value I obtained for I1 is 5.362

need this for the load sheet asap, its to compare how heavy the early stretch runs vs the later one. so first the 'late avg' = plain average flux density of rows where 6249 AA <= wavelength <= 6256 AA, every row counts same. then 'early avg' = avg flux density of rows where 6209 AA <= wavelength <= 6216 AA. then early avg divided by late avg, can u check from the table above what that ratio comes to 1.04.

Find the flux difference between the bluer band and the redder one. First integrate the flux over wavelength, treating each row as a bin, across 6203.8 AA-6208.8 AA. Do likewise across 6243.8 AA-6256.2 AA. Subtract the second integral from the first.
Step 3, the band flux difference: -38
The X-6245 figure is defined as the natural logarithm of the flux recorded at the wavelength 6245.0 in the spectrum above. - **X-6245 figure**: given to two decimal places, 1.61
